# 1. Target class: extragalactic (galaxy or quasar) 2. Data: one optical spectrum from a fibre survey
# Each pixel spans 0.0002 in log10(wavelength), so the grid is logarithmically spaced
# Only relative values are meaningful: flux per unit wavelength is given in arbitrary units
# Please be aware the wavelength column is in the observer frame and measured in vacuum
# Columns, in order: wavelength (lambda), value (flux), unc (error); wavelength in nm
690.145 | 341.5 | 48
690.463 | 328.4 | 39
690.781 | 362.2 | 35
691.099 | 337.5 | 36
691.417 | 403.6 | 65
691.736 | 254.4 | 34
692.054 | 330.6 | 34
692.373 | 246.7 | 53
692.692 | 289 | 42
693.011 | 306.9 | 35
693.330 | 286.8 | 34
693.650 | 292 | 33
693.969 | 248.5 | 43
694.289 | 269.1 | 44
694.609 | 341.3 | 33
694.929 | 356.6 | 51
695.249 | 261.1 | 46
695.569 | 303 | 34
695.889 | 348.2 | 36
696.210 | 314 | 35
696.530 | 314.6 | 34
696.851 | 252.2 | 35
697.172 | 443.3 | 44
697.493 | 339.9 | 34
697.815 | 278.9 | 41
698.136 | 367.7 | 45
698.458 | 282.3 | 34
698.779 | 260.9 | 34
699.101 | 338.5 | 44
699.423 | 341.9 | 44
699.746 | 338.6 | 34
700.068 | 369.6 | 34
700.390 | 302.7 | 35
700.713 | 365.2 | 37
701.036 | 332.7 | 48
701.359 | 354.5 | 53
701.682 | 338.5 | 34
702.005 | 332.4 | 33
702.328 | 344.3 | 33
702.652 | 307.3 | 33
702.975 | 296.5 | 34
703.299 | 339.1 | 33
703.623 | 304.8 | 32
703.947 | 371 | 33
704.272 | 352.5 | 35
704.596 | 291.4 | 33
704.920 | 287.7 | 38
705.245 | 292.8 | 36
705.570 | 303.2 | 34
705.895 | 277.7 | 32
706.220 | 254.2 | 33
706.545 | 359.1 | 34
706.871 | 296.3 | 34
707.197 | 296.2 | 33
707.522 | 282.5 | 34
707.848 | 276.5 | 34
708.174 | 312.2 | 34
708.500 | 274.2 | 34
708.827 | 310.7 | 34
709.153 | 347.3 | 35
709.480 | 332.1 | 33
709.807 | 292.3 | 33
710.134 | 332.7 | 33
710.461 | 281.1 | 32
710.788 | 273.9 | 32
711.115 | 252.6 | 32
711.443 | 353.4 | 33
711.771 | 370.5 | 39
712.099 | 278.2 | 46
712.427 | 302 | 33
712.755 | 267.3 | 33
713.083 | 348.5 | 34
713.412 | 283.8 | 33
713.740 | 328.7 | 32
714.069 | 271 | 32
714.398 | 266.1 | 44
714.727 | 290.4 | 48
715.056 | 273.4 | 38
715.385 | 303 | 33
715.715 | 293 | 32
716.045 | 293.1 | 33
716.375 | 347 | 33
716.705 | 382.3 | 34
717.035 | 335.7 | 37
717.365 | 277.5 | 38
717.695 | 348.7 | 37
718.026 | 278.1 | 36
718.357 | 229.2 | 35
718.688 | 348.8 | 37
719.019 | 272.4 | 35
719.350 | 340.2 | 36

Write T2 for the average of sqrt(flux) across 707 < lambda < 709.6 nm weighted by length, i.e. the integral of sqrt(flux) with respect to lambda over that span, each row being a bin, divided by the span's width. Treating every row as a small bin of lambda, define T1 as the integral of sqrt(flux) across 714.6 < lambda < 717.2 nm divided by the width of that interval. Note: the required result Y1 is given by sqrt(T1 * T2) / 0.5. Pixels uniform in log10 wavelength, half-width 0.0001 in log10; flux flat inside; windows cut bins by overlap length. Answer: 35.1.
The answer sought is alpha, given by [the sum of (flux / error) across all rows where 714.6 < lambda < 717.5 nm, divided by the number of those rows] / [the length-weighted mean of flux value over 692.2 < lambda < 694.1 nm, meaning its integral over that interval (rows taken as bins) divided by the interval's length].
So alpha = 0.031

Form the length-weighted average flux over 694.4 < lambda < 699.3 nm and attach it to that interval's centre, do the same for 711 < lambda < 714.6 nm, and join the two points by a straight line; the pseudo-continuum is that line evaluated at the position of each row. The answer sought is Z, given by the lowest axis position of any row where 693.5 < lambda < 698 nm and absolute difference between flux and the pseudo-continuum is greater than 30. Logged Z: 693.650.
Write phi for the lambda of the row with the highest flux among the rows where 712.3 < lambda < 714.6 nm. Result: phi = 713.083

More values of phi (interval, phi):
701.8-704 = 703.947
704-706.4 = 704.272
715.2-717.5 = 716.705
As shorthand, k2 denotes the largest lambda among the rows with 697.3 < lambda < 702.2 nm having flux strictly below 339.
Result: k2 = 702.005 nm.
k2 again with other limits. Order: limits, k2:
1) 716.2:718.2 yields 718.026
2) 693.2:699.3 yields 699.101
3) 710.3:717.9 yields 717.365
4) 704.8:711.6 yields 711.115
